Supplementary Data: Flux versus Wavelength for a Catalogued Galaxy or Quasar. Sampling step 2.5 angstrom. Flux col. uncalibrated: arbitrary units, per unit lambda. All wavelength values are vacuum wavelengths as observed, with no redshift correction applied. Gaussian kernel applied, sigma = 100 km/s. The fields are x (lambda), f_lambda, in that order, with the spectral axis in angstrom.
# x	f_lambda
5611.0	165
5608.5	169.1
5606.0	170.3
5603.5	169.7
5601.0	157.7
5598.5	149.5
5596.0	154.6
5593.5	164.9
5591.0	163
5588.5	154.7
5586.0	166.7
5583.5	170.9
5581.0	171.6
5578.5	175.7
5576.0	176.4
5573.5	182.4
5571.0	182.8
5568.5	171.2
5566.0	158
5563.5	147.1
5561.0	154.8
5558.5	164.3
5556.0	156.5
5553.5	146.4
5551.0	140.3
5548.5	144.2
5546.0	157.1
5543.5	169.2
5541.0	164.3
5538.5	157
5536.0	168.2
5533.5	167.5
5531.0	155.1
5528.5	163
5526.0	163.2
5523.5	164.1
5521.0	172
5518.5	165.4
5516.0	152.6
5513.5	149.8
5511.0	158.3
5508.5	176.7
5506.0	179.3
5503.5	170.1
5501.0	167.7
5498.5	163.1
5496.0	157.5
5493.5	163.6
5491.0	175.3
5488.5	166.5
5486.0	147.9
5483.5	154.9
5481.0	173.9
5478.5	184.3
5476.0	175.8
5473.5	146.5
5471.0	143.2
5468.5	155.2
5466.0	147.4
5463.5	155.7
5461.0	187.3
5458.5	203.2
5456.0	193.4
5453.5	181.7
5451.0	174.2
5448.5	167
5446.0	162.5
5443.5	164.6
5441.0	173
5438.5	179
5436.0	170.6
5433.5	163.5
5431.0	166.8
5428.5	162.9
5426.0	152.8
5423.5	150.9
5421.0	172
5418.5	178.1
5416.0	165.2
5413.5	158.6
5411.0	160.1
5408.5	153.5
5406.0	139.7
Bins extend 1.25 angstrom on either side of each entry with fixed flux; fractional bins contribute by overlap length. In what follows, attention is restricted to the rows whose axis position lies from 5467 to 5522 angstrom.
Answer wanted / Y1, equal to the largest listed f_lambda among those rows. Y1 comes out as 184.3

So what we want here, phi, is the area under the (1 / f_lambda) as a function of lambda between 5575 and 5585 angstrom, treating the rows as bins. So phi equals 0.0577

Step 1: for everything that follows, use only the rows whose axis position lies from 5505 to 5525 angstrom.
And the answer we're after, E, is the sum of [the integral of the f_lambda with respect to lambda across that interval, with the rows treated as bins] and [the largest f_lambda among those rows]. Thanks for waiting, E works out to 3471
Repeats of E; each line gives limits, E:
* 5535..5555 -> 3283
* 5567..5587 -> 3675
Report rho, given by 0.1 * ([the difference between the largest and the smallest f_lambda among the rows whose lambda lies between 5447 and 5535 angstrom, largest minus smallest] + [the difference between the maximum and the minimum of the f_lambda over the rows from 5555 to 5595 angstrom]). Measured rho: 9.6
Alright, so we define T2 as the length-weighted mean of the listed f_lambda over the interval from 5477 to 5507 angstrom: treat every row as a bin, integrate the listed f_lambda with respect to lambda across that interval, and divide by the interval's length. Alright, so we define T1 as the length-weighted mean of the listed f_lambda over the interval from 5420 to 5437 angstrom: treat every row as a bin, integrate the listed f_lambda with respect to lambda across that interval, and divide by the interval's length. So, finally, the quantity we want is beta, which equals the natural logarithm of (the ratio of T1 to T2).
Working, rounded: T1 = 163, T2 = 167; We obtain -0.03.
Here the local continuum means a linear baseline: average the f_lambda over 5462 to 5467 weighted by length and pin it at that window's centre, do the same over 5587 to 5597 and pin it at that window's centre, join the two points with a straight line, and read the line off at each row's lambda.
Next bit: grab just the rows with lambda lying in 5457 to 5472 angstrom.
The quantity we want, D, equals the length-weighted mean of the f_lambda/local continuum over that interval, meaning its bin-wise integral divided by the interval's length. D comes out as 1.08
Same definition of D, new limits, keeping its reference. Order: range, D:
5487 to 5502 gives 1.07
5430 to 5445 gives 1.11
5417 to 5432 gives 1.08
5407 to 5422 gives 1.09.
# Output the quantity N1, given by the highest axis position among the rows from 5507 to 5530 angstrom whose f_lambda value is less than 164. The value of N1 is 5528.5 angstrom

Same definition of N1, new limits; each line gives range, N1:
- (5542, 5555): 5553.5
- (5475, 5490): 5486.0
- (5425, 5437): 5433.5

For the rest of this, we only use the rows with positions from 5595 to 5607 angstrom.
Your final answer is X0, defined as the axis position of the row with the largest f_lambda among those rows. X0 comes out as 5606.0 angstrom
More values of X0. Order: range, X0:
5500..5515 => 5506.0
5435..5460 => 5458.5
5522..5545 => 5543.5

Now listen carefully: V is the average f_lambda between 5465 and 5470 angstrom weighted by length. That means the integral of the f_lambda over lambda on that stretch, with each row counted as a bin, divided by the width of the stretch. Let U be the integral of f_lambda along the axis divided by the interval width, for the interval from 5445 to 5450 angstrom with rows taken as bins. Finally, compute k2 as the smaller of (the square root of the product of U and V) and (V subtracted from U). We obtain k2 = 14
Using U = 165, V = 151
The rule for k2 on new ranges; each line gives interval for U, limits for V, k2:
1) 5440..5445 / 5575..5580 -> -8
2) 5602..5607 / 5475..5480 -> -11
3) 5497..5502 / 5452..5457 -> -22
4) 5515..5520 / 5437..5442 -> -16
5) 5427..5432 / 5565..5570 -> -2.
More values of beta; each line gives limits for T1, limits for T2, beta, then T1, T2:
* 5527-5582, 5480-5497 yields 0.00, 162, 163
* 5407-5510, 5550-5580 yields 0.02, 167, 163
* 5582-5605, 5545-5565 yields 0.06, 162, 151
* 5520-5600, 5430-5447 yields -0.04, 162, 169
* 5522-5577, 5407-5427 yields 0.00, 161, 161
